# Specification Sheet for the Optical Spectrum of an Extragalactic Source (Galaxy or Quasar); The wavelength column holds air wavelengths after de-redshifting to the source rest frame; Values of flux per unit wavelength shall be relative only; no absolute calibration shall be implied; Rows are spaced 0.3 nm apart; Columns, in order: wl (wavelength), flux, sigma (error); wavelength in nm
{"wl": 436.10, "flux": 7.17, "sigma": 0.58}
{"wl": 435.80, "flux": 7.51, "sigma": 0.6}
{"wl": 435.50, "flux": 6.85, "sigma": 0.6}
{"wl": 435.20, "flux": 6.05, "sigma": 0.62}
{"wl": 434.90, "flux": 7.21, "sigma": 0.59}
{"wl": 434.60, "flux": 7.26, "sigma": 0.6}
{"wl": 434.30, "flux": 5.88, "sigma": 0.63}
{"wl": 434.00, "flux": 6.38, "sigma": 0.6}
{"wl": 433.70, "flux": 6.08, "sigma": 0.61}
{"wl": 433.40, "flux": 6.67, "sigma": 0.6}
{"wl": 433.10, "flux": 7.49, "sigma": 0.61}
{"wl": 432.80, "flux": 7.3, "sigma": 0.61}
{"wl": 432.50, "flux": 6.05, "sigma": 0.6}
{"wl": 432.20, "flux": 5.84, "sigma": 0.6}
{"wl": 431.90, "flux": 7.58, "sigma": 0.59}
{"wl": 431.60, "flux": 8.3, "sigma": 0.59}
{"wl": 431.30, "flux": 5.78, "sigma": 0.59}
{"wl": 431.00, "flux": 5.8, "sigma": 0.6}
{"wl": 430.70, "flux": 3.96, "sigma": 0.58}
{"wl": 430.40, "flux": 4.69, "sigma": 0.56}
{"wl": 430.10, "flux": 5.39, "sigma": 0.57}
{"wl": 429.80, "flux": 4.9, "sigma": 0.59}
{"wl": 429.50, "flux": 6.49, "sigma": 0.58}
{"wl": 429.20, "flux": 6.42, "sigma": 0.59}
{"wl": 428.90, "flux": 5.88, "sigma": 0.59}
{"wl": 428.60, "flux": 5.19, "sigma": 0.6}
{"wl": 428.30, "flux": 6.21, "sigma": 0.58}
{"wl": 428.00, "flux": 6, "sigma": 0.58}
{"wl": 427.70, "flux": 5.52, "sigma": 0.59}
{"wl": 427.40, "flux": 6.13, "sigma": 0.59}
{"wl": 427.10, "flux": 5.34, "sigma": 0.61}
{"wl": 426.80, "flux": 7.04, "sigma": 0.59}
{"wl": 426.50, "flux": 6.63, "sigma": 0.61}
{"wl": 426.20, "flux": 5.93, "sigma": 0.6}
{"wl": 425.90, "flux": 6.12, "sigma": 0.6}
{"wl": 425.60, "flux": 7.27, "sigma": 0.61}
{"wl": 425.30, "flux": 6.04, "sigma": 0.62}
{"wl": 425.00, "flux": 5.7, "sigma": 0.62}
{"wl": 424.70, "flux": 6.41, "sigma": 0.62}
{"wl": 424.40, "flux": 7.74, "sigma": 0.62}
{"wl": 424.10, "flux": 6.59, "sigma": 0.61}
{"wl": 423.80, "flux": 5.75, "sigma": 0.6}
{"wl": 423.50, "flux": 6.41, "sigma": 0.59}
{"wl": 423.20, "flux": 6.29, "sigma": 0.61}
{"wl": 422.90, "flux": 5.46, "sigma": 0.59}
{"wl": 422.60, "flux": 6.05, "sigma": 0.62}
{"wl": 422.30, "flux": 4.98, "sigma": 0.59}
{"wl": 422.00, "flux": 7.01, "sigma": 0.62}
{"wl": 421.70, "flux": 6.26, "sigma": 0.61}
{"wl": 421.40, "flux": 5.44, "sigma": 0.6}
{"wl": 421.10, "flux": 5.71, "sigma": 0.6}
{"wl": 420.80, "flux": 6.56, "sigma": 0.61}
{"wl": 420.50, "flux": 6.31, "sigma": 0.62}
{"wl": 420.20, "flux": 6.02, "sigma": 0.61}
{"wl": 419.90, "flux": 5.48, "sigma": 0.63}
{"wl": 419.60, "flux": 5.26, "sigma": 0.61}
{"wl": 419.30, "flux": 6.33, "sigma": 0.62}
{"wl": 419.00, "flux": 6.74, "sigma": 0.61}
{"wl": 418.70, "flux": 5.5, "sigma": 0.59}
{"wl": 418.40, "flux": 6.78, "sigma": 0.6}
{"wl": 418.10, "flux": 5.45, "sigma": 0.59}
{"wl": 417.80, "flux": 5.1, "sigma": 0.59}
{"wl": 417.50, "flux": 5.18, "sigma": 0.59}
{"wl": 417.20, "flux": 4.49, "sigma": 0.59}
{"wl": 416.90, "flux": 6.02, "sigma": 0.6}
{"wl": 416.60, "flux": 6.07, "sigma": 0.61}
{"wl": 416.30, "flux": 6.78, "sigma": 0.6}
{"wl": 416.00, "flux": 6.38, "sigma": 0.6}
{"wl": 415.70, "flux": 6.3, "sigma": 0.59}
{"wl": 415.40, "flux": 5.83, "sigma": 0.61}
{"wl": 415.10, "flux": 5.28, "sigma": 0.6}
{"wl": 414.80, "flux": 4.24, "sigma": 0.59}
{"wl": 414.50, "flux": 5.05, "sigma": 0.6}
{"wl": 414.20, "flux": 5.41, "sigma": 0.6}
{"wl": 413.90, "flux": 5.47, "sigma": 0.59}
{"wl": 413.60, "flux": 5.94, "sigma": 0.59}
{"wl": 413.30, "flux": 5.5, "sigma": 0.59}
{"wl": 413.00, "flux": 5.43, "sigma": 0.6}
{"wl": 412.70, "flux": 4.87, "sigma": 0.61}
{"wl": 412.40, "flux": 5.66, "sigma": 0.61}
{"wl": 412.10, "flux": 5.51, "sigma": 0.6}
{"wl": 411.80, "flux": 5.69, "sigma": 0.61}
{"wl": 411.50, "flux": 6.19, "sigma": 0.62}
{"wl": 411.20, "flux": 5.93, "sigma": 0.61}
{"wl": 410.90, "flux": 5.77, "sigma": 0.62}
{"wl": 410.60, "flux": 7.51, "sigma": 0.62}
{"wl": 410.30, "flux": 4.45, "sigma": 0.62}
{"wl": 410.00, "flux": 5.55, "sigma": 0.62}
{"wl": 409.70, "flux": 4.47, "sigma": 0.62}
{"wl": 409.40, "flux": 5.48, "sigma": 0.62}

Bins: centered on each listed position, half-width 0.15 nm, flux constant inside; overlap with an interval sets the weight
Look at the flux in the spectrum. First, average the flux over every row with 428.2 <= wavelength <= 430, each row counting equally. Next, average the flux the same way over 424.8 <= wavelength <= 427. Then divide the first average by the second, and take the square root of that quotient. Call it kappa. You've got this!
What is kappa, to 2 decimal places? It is 0.96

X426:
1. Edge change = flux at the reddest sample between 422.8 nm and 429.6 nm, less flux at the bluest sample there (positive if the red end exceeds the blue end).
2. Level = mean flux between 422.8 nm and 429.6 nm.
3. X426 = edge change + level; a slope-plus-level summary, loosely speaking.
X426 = 7.23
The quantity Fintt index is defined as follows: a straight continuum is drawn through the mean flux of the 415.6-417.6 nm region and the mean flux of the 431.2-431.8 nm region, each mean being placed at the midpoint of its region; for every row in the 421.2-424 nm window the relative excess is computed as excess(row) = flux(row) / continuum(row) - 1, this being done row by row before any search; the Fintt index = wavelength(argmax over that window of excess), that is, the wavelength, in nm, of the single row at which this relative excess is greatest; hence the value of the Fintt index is 422.00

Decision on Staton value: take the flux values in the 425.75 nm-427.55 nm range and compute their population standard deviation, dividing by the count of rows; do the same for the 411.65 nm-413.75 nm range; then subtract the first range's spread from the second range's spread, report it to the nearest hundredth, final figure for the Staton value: -0.23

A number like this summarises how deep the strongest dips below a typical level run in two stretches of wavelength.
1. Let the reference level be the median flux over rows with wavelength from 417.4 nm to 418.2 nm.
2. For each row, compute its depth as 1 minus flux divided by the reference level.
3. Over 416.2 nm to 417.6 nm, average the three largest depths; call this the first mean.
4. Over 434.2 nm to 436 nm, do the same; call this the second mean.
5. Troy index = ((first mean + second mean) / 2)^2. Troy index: 0.012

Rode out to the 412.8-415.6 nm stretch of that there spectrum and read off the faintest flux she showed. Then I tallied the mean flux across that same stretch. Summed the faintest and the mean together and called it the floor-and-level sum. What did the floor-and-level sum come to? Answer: 9.6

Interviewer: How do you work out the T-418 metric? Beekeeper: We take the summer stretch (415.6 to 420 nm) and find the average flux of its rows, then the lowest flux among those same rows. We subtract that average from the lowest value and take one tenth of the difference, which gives -0.137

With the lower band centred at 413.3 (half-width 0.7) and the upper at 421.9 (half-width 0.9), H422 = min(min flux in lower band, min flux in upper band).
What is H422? 4.9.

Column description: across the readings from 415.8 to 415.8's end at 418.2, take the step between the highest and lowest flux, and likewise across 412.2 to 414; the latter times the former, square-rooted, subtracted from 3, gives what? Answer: 1.4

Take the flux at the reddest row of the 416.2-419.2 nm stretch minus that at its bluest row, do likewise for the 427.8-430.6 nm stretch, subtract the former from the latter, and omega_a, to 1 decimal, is -1.3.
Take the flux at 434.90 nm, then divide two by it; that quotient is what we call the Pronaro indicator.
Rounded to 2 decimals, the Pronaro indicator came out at 0.28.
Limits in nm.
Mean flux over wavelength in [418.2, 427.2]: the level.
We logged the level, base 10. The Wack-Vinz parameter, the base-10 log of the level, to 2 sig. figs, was 0.79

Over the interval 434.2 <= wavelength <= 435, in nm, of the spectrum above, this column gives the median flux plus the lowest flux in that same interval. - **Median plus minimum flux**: 13.1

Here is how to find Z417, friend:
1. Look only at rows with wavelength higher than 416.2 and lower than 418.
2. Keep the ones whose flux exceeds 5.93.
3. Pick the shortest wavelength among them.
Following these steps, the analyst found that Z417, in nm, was 416.30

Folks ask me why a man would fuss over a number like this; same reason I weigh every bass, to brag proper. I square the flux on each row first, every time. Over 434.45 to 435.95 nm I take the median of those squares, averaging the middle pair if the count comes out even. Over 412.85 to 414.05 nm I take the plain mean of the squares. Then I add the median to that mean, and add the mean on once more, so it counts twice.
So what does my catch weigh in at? 114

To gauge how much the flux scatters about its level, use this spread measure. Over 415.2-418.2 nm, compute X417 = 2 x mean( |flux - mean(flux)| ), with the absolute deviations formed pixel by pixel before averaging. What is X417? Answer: 1.13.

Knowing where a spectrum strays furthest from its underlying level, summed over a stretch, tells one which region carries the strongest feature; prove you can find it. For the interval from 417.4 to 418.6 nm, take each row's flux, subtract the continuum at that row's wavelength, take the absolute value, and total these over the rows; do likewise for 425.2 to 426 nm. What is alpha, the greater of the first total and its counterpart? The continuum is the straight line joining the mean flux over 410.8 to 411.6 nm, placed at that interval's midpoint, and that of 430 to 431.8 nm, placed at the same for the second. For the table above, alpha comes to 2.8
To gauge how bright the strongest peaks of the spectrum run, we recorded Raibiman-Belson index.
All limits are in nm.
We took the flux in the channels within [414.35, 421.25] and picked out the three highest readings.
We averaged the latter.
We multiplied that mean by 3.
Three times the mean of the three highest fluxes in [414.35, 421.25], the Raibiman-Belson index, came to 20.3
